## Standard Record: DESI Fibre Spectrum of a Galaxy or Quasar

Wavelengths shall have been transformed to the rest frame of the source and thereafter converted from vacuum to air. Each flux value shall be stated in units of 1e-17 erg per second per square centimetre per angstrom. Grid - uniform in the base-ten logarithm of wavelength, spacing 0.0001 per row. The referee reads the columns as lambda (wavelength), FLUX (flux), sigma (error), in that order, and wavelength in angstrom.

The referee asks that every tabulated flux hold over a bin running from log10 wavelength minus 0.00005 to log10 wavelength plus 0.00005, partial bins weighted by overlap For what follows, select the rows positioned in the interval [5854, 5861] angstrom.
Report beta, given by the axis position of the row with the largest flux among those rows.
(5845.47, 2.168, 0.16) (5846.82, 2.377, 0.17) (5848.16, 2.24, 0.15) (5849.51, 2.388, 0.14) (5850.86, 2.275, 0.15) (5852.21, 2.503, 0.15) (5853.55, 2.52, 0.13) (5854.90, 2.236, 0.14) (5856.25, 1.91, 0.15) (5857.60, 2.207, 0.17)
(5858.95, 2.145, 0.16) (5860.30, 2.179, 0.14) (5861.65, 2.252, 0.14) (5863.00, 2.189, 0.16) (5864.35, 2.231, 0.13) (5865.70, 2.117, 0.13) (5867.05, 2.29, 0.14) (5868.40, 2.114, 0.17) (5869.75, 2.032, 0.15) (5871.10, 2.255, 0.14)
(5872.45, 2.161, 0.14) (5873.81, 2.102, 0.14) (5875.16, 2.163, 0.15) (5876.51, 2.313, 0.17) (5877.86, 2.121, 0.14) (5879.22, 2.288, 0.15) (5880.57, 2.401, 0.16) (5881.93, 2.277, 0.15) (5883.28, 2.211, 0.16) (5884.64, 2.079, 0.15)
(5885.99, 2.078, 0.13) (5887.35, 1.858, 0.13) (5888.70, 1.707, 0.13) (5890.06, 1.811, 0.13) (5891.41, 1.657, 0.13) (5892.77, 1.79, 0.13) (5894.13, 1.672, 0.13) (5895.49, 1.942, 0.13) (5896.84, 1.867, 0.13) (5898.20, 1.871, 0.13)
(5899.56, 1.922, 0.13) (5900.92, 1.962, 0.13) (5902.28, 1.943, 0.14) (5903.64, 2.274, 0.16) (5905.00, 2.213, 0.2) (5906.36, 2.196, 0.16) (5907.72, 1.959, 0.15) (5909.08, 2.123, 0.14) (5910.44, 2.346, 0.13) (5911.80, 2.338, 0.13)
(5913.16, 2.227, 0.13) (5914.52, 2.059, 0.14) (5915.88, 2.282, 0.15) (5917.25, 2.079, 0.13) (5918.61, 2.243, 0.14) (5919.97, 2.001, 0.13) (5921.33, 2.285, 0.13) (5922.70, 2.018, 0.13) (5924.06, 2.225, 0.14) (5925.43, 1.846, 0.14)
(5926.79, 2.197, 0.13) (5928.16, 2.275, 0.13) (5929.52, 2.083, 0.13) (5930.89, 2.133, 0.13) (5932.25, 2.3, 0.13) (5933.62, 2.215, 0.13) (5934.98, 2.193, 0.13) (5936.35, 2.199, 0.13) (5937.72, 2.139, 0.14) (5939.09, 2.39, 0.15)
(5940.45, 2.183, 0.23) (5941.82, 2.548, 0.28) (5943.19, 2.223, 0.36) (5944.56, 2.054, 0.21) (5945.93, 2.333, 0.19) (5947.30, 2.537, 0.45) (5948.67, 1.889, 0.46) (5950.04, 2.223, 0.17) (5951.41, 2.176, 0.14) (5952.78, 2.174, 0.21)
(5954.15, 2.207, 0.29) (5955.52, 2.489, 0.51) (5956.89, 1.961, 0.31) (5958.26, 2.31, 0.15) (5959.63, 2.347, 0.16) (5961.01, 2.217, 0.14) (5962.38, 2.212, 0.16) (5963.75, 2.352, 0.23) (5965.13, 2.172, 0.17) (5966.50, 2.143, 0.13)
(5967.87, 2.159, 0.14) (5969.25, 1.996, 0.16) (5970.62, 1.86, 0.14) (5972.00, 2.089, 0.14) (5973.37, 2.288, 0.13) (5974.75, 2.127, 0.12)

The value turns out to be 5854.90 angstrom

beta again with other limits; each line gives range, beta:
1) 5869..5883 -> 5880.57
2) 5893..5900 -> 5895.49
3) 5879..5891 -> 5880.57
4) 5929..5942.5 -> 5941.82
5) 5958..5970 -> 5963.75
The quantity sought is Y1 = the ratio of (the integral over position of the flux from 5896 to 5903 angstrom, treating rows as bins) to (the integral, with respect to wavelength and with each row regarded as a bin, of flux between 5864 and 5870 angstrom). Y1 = 1.03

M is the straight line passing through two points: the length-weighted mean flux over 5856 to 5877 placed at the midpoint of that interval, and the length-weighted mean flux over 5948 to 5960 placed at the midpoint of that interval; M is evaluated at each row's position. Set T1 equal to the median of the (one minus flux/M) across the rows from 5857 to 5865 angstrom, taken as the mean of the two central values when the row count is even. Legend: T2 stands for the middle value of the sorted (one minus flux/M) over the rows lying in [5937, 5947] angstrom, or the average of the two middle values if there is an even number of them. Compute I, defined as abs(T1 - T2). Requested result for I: 0.000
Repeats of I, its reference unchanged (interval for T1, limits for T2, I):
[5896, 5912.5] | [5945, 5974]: 0.069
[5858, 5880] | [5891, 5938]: 0.026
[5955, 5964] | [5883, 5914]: 0.154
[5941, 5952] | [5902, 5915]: 0.003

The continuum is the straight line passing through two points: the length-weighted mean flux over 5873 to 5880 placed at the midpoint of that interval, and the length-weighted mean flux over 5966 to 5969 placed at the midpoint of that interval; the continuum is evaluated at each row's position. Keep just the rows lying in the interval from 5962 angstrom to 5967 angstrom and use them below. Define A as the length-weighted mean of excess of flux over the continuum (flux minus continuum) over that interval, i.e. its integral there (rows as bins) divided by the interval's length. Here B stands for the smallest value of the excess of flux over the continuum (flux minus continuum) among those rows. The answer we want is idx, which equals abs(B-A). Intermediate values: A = 0.09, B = 0.01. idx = 0.08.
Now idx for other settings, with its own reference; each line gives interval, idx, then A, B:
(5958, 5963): 0.06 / 0.14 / 0.08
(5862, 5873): 0.14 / -0.03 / -0.17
